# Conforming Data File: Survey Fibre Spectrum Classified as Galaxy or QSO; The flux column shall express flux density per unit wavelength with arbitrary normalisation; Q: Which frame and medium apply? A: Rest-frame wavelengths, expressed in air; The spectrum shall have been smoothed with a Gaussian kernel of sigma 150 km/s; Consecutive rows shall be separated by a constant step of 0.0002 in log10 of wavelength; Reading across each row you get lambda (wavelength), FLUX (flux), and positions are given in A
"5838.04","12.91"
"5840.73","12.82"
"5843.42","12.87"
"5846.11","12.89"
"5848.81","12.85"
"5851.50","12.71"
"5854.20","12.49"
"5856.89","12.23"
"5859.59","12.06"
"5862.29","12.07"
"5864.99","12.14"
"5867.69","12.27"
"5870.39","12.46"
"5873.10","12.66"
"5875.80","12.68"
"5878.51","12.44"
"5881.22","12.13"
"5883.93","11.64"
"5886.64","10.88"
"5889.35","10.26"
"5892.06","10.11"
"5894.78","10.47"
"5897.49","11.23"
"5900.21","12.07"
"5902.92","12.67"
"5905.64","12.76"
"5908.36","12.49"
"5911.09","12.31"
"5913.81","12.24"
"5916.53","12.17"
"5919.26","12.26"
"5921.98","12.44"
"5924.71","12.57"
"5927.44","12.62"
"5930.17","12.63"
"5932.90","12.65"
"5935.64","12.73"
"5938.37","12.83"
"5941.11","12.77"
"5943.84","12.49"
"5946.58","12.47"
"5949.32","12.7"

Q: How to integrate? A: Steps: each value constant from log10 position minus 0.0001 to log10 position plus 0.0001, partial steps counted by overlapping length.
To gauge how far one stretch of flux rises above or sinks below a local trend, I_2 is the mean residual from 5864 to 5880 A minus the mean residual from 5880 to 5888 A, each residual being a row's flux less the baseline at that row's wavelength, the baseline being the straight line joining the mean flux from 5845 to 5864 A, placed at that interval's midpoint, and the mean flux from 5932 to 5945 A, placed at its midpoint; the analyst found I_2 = 0.9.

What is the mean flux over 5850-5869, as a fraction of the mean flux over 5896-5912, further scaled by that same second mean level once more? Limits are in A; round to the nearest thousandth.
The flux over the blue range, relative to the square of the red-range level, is 0.082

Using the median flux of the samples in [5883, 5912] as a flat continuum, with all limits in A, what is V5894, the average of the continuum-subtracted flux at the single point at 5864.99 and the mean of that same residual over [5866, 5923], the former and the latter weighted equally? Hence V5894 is 0.4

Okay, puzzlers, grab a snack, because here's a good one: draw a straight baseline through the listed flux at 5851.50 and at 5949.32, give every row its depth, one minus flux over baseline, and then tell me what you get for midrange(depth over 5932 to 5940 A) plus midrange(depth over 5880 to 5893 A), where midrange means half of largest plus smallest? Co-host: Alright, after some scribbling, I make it 0.12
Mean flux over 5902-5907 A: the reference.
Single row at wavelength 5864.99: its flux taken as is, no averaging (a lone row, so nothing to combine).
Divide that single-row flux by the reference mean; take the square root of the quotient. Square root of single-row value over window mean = 0.977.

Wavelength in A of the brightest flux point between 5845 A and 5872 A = 5846.11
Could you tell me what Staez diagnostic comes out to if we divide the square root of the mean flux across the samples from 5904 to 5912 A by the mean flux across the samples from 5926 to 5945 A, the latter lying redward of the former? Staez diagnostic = 0.279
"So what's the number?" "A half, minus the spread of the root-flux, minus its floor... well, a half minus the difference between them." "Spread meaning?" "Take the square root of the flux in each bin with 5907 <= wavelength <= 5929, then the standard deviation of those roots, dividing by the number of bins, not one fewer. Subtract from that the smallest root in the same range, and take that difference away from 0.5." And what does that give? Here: 3.97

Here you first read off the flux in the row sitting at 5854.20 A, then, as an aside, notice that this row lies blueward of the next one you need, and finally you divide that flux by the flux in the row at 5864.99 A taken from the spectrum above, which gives 1.03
